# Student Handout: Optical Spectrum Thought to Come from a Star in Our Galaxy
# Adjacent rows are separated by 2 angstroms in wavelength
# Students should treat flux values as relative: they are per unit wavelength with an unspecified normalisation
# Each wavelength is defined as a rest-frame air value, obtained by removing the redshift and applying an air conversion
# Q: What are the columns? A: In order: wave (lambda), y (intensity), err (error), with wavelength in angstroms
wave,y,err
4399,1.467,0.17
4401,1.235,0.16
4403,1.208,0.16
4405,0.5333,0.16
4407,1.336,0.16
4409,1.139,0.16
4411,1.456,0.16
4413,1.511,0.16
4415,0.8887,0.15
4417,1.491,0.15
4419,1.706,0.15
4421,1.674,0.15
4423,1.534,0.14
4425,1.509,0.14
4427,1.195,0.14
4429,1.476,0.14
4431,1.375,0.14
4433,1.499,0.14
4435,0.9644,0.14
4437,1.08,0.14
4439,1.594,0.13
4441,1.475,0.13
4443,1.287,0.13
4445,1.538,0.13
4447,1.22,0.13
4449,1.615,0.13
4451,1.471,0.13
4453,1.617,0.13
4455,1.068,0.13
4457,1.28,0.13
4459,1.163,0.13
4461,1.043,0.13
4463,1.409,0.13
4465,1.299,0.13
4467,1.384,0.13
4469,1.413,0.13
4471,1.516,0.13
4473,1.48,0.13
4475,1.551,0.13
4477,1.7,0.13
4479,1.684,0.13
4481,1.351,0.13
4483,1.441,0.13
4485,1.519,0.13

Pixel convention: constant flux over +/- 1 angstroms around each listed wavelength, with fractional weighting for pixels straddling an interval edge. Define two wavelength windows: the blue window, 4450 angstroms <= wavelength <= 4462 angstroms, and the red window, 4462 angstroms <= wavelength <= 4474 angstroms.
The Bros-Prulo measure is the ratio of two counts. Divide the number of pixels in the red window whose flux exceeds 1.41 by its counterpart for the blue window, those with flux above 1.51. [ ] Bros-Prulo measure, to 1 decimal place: 3.0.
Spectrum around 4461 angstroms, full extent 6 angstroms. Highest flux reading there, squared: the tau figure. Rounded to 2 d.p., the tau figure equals 1.99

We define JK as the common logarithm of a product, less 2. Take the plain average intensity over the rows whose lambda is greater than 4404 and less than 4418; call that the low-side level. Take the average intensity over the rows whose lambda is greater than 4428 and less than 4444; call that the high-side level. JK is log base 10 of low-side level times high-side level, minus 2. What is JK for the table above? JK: -1.79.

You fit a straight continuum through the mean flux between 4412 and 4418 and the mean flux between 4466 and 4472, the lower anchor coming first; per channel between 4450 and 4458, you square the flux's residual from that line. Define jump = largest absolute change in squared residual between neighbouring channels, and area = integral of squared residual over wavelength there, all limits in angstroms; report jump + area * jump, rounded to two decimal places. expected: 0.13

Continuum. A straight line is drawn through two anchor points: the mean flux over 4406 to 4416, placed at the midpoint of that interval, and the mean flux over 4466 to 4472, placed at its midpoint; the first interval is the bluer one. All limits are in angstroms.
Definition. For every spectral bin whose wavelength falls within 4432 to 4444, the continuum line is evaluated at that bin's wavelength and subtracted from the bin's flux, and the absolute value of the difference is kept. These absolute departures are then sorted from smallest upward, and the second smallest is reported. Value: 0.120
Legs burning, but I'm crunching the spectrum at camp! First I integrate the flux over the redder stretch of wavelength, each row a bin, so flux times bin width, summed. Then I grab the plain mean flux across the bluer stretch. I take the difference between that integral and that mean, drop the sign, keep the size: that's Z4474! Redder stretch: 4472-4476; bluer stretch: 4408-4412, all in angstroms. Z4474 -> 4.76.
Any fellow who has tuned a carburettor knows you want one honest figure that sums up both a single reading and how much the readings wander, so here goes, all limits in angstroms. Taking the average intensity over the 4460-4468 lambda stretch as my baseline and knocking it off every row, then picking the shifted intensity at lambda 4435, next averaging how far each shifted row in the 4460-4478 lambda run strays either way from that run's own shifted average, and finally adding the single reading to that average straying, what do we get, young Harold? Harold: -0.19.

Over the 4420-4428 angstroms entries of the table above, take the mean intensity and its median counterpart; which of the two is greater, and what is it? 1.52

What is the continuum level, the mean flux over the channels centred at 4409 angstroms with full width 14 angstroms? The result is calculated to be 1.15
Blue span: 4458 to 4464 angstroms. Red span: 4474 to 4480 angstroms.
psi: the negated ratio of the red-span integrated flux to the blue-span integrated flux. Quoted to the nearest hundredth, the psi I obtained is -1.37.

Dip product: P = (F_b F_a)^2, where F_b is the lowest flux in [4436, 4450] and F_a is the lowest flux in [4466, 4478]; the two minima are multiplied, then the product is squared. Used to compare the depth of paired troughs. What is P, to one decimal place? 2.2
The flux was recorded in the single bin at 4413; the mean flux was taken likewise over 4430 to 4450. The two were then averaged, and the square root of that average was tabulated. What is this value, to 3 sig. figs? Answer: 1.20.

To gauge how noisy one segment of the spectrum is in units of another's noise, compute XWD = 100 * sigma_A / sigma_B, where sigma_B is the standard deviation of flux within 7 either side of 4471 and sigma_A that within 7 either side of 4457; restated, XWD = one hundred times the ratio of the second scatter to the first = 166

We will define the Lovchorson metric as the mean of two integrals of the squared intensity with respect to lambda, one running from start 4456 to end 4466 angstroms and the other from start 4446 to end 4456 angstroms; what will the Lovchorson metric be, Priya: 17.8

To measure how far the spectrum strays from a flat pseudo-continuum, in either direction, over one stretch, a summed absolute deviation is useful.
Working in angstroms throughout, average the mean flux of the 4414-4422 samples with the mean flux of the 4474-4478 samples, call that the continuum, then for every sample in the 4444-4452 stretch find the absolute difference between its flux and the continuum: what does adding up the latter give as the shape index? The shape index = 0.46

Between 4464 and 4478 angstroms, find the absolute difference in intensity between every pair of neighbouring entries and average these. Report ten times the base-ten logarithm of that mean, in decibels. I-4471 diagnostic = -11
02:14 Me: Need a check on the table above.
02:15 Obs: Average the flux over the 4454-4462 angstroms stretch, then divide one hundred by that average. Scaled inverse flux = 88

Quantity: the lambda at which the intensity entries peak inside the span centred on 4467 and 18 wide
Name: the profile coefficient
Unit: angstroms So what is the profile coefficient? 4475 angstroms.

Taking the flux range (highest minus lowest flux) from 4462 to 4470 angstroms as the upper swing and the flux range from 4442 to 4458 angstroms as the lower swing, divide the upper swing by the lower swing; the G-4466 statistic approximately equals 0.2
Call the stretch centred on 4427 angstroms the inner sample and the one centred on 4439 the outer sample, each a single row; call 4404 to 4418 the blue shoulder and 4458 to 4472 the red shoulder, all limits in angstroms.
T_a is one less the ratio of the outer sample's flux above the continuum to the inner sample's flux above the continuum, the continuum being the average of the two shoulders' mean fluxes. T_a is 6.6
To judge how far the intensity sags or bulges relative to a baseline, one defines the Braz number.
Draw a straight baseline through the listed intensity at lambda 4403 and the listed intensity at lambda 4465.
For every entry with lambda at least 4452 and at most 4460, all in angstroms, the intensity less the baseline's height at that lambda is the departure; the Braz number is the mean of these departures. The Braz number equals 0.00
